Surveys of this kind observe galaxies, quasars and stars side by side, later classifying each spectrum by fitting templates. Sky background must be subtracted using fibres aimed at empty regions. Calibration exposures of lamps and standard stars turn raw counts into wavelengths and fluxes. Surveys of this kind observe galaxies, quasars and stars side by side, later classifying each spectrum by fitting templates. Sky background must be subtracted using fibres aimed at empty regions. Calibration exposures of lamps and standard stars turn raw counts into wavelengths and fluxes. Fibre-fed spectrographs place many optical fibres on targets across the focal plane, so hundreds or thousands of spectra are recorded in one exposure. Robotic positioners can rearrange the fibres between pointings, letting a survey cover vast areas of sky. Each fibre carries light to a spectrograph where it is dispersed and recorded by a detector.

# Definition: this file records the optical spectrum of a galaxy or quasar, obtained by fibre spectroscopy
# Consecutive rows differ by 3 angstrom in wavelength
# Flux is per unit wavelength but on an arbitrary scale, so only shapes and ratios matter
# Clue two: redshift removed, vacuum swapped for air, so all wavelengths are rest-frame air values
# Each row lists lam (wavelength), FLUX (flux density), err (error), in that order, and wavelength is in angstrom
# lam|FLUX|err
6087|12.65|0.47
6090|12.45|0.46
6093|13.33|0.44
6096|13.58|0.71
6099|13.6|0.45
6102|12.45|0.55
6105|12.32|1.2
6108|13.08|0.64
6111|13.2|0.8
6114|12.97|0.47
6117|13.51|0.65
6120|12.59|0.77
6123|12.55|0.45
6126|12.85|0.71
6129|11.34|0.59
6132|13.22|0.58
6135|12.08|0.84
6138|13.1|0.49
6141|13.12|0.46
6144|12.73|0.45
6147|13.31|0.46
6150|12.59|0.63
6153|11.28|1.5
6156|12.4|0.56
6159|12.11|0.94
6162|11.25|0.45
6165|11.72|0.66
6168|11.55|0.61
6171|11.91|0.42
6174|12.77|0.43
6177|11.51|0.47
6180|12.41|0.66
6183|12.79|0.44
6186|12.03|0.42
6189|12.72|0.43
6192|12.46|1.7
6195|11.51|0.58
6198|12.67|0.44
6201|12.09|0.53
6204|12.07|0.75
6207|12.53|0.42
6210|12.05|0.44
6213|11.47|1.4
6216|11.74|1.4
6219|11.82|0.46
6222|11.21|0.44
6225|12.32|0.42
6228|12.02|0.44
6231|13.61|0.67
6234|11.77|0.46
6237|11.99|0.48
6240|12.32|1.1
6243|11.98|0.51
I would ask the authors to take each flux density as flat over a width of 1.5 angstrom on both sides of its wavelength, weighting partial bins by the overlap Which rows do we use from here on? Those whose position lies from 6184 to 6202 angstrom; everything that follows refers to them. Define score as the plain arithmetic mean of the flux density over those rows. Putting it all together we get 12.2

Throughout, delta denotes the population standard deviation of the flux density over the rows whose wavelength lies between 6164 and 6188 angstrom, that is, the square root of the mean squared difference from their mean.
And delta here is 0.48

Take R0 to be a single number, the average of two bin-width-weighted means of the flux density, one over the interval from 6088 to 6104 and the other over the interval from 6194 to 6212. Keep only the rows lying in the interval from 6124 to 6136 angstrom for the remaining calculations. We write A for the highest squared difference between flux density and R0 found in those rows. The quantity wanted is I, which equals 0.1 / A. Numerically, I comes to 0.06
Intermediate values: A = 1.58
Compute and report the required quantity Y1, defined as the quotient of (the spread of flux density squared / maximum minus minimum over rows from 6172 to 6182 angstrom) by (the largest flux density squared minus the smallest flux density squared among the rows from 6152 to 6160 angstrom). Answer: 1.15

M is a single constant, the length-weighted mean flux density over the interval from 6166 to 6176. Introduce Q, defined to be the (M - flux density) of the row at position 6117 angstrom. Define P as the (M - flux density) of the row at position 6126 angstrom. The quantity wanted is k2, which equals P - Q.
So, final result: 0.7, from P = -0.8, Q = -1.5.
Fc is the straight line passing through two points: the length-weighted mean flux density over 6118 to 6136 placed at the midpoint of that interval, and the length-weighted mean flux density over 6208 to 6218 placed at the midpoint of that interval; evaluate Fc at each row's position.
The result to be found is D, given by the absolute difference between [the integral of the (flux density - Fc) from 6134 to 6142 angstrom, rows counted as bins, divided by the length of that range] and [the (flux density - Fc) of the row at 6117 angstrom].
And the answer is 0.56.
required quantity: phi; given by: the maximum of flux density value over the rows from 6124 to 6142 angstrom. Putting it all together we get 13.22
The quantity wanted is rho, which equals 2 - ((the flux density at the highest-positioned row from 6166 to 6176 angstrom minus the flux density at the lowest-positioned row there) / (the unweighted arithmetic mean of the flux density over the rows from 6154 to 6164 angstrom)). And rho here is 1.90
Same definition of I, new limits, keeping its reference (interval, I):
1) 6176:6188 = 0.08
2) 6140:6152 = 0.20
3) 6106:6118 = 0.12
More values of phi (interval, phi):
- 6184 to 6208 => 12.72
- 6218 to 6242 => 13.61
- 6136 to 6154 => 13.31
